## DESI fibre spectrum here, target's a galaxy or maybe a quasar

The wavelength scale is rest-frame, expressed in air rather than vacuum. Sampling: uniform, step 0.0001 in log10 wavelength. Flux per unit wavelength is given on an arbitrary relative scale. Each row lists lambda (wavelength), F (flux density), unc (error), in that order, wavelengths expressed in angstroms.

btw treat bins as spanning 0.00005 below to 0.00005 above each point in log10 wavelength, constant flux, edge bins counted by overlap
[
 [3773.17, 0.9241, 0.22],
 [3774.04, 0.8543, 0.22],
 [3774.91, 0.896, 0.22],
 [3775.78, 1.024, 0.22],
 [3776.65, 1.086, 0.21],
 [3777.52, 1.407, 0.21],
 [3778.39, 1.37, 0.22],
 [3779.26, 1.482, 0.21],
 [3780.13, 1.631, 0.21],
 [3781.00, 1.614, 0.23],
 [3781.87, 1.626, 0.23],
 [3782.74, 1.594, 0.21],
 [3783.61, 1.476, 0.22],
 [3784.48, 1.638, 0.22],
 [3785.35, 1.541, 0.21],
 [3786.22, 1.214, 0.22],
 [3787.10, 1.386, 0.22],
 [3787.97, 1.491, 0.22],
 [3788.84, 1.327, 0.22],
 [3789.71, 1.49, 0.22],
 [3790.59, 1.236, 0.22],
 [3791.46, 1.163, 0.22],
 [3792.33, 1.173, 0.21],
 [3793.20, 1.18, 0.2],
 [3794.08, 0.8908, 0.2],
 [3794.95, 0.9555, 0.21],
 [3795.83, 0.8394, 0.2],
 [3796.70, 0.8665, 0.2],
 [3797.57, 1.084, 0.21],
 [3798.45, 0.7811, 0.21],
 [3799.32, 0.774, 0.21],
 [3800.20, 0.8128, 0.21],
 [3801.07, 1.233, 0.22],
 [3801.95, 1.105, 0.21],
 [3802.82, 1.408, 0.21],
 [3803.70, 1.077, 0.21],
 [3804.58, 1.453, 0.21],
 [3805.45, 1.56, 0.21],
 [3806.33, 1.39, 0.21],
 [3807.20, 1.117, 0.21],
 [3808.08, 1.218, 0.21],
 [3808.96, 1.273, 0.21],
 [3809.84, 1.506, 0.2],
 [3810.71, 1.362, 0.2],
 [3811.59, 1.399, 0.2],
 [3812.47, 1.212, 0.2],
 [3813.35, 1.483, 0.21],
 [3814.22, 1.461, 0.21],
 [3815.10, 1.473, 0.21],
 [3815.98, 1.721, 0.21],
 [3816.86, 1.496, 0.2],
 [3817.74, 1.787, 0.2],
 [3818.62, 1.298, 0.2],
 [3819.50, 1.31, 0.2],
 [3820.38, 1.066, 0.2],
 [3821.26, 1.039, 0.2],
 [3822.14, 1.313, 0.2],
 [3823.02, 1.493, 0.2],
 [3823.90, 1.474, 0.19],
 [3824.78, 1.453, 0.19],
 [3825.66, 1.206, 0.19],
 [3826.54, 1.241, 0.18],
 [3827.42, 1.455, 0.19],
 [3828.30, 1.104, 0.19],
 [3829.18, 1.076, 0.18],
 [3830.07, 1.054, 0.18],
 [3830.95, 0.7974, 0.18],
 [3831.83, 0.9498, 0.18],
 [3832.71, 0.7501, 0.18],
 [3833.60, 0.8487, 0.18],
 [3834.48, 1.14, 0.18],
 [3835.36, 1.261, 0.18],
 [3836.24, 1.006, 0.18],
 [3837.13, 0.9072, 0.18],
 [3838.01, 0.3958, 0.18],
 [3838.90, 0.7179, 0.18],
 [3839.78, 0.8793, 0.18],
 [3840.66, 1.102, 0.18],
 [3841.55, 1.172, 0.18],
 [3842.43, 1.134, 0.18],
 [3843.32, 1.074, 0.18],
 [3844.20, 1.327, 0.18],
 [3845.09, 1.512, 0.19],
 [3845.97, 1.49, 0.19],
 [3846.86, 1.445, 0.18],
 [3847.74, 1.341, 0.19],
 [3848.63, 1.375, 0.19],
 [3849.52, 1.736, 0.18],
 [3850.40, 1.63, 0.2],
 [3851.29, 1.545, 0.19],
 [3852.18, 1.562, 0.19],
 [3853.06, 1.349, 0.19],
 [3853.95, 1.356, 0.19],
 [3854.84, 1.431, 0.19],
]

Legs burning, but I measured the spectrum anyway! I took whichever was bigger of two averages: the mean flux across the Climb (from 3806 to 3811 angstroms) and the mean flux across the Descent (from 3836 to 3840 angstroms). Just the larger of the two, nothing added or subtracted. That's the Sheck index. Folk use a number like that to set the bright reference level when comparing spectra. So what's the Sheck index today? 1.31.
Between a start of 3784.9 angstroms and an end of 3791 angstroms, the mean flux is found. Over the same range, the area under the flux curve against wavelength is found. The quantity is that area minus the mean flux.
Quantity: 7.1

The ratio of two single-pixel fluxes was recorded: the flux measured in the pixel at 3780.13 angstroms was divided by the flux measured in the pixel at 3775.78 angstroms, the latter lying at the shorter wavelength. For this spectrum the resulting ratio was 1.59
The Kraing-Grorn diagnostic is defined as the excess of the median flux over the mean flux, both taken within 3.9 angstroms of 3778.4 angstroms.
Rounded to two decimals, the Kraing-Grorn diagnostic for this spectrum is 0.06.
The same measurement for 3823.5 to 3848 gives 0.00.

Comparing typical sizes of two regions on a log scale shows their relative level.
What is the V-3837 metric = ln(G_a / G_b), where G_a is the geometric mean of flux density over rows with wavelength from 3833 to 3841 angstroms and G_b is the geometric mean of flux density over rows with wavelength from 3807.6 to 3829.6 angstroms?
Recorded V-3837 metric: -0.43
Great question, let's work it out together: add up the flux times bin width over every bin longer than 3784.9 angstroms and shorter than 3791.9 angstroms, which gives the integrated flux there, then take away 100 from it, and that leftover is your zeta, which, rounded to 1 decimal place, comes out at -90.5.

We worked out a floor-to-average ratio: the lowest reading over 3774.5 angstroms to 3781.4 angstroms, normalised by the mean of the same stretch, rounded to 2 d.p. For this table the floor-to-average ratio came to 0.68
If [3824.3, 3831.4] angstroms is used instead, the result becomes 0.68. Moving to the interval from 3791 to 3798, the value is 0.82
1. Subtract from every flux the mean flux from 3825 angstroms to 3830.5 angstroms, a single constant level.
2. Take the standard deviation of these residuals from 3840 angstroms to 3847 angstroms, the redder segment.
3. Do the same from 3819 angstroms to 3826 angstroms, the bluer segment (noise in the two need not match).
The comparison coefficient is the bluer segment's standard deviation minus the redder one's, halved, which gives -0.002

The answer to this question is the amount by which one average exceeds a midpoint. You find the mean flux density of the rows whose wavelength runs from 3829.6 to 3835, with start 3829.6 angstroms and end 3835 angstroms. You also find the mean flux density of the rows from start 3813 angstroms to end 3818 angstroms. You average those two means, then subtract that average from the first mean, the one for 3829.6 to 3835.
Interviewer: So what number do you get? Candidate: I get -0.32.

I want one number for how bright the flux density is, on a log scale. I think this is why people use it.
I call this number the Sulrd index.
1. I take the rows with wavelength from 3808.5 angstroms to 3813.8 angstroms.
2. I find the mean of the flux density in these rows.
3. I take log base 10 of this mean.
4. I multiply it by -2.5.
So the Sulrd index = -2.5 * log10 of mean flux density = -0.34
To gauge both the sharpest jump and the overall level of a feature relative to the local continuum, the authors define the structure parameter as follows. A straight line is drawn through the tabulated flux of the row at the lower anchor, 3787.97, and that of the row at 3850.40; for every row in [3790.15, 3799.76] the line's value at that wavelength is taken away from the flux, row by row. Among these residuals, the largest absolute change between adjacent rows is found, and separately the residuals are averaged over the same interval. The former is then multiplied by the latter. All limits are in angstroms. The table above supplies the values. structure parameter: -0.16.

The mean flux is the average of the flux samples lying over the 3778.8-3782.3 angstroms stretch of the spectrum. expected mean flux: 1.6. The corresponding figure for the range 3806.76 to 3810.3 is 1.3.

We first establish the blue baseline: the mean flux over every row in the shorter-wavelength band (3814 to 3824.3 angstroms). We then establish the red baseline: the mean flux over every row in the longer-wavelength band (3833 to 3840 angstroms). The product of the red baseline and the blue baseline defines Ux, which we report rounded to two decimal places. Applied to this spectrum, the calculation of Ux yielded 1.26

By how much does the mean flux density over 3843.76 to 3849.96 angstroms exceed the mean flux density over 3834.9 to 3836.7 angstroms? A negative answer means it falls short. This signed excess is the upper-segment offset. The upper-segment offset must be 0.33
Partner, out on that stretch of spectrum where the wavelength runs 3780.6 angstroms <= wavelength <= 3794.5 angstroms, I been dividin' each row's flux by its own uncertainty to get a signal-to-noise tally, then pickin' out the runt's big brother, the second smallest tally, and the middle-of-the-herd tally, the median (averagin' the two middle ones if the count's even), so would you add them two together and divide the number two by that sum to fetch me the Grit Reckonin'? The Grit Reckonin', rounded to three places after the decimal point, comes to 0.170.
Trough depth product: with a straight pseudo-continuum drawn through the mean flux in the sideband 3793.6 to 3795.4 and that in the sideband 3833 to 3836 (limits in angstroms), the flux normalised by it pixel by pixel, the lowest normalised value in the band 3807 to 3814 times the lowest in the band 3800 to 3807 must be 0.99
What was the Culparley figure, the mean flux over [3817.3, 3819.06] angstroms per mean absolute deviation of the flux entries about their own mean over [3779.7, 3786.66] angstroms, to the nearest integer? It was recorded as 16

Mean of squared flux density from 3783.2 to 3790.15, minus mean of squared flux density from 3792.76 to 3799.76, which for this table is 1.2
